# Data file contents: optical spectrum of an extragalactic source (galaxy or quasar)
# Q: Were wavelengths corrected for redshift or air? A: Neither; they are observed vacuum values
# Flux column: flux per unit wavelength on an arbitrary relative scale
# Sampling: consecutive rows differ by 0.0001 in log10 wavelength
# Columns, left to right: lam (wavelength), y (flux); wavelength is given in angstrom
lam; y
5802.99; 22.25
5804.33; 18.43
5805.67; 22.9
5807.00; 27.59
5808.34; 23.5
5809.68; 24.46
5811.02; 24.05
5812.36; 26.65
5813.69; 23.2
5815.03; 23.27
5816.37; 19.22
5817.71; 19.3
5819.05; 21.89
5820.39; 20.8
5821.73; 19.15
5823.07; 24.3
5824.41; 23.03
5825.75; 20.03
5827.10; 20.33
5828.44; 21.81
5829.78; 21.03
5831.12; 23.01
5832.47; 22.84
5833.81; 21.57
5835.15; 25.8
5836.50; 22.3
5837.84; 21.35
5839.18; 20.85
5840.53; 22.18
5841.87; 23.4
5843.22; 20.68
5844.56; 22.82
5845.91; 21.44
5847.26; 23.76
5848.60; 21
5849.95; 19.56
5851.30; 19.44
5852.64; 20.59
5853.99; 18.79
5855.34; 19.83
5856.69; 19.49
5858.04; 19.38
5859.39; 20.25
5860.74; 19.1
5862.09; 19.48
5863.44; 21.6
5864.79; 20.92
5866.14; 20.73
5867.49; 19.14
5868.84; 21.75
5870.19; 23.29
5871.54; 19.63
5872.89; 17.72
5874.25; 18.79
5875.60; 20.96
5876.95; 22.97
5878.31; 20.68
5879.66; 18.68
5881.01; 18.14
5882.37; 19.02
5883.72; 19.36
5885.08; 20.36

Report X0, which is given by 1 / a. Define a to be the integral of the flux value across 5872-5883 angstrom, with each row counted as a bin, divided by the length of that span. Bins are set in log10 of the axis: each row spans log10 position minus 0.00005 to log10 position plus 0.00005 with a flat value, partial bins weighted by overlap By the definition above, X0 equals 0.051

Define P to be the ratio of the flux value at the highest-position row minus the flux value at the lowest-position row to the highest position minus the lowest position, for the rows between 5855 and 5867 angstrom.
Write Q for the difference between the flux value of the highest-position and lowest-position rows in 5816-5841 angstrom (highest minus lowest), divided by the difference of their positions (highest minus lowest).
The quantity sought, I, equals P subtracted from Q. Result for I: 0.04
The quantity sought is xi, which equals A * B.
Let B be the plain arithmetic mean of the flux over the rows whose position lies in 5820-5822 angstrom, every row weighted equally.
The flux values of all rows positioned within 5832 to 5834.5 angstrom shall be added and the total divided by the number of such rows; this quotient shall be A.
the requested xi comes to 444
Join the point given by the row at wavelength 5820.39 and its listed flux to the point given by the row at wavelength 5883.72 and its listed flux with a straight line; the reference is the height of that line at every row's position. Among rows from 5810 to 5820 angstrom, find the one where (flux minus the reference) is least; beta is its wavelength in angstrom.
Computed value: 5816.37 angstrom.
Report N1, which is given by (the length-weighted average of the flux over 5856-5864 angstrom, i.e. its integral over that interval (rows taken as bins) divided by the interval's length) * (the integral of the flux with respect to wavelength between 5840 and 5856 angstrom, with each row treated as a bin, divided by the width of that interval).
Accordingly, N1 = 419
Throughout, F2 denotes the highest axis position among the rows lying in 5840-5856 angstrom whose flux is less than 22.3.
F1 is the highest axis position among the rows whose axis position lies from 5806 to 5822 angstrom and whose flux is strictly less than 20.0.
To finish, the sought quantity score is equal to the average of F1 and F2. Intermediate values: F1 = 5821.73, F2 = 5855.34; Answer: 5838.5 angstrom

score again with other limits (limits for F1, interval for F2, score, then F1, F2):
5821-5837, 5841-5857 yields 5839.2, 5821.73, 5856.69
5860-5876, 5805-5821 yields 5847.3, 5874.25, 5820.39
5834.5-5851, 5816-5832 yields 5839.9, 5849.95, 5829.78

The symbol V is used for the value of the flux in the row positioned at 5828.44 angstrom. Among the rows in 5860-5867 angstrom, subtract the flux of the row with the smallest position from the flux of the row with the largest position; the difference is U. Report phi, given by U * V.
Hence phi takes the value 36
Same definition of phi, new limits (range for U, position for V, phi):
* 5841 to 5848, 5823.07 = 9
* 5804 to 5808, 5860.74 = 175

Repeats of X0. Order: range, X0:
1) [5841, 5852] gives 0.046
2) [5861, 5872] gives 0.048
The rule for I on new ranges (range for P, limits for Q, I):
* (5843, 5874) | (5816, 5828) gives 0.20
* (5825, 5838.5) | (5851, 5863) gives -0.11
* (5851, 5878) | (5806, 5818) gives -0.91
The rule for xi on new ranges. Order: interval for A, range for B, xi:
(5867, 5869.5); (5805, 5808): 516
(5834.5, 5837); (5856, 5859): 467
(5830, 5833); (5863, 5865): 487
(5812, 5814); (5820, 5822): 498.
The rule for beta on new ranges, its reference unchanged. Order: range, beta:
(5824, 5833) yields 5825.75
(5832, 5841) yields 5839.18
